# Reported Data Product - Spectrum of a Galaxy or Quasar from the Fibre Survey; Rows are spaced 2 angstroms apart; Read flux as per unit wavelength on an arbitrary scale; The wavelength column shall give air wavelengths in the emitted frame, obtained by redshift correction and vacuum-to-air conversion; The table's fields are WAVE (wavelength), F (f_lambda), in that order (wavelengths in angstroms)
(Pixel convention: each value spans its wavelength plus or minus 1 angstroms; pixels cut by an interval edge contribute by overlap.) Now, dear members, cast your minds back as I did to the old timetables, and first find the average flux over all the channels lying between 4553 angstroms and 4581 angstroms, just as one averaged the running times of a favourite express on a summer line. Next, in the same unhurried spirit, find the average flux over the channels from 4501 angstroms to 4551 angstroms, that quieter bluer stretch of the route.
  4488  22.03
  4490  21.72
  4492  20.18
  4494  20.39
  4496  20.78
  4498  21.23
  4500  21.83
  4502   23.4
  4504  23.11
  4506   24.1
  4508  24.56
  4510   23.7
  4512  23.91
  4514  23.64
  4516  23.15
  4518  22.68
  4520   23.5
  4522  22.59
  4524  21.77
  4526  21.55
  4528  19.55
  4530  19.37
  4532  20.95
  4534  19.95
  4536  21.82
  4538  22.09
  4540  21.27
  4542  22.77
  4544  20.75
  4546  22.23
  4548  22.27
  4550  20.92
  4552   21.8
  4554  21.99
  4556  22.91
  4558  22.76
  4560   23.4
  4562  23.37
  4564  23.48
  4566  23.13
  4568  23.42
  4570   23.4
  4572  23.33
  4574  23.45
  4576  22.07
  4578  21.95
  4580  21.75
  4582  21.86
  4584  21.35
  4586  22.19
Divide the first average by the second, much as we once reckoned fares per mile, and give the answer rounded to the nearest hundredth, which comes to 1.03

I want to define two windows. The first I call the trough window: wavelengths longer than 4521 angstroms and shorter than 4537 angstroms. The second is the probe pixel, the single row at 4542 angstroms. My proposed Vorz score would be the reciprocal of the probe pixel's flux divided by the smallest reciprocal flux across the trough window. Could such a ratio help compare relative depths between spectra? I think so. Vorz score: 0.99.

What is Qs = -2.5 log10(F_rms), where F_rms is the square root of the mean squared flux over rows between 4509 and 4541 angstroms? -3.36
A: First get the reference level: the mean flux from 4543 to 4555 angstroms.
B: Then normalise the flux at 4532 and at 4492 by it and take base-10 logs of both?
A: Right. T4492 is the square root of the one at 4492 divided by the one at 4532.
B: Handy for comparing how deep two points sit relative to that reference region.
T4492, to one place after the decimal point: 1.5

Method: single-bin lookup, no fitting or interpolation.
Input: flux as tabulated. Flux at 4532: 20.95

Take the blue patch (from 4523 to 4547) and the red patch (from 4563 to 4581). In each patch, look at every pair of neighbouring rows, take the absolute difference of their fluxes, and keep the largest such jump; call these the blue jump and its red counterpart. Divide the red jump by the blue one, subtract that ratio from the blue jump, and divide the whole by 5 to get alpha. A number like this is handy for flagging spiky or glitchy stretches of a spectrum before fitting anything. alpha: 0.27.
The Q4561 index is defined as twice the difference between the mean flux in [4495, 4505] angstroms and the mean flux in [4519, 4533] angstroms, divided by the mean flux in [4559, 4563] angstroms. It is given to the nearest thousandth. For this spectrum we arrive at 0.064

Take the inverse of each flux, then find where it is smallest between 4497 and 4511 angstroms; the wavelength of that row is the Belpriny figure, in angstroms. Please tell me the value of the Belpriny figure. 4508 angstroms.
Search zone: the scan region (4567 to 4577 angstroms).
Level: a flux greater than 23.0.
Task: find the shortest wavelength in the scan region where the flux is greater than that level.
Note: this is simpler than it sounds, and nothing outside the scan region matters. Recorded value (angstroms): 4568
